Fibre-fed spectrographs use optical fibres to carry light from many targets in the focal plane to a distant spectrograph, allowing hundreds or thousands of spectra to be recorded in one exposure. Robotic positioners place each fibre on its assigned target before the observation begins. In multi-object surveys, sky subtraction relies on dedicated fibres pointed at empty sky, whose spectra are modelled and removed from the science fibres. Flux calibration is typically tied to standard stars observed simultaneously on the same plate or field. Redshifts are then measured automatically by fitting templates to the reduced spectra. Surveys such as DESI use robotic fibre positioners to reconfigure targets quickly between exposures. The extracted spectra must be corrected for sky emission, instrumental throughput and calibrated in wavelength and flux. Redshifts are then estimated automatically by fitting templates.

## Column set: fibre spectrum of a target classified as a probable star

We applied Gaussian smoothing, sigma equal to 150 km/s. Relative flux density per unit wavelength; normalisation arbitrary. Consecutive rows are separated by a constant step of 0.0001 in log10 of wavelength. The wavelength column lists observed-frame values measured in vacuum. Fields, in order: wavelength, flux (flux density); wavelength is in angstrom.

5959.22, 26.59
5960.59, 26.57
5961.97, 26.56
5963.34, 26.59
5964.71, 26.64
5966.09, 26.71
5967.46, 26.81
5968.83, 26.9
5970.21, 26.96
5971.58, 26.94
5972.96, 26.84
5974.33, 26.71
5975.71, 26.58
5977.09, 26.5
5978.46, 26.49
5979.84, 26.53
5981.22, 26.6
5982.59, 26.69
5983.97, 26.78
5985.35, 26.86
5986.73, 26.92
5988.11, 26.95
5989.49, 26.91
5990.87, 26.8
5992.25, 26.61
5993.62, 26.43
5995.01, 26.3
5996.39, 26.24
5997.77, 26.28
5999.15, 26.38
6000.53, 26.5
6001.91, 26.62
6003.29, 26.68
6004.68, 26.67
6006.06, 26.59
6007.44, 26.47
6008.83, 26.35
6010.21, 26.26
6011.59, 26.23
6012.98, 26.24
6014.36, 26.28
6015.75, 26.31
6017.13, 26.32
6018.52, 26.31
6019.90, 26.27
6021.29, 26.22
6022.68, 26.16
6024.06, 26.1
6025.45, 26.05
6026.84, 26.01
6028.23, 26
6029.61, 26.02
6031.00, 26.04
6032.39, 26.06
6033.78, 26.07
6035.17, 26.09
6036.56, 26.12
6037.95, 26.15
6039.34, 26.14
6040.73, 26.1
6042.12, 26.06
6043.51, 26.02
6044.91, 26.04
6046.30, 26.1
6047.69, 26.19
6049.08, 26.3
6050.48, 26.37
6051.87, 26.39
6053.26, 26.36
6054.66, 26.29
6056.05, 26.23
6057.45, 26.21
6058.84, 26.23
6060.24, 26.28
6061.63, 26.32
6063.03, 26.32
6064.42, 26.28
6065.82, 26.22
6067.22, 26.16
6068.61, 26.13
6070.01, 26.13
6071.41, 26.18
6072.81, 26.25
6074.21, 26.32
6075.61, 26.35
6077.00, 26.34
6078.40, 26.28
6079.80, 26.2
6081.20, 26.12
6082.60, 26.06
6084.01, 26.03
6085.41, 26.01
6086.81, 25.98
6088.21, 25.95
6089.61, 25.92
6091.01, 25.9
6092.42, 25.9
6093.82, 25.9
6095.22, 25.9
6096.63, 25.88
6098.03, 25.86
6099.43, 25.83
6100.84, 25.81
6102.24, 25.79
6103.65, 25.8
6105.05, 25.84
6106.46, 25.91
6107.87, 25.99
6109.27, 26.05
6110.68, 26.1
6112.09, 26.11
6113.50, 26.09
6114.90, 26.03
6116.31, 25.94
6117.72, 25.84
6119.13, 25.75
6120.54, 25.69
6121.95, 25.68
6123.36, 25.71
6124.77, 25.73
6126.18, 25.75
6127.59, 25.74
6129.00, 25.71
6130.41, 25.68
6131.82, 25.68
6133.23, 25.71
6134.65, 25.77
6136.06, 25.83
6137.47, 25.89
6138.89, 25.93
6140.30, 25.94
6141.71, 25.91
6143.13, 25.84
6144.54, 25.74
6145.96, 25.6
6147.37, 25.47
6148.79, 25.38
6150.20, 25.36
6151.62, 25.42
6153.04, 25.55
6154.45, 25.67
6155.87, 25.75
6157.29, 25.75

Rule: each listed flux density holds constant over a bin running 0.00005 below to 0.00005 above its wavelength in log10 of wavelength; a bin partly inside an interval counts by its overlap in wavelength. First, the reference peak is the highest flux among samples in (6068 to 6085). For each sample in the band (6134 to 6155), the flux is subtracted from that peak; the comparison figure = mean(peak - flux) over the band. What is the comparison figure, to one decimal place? 0.7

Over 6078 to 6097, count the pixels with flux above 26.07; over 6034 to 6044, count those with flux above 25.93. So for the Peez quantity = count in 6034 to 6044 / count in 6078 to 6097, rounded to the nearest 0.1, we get 2.3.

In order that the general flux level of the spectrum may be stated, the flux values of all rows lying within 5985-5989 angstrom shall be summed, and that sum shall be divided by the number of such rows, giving 26.9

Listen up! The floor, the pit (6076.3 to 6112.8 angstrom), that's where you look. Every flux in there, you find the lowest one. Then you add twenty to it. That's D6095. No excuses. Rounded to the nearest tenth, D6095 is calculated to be 45.8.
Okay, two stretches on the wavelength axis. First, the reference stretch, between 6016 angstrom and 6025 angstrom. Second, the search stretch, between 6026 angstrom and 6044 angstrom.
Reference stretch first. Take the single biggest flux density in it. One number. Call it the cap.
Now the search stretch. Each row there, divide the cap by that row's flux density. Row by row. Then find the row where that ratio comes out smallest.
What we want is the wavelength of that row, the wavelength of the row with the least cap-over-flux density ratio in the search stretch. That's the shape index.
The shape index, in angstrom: 6037.95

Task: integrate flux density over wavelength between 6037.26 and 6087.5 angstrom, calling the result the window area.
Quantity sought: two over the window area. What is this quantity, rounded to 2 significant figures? 0.0015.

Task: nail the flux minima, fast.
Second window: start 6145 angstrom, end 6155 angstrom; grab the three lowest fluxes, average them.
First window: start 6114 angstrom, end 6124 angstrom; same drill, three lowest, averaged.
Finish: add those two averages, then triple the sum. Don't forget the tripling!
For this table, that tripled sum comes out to 153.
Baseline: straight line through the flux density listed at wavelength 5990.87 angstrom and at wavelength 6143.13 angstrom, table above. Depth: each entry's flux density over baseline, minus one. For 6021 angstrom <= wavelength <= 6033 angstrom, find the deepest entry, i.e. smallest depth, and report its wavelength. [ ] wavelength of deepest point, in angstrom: 6028.23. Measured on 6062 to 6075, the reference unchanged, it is 6068.61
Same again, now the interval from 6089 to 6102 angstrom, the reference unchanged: 6100.84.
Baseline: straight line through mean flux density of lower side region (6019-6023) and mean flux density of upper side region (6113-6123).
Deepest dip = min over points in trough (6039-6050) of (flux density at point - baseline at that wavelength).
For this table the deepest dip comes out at -0.11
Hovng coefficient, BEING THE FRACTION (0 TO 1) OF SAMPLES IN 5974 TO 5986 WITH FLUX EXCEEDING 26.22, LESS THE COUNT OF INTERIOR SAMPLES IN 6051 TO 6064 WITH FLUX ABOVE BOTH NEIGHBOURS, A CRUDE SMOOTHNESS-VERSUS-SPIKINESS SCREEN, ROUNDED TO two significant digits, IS 1.0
